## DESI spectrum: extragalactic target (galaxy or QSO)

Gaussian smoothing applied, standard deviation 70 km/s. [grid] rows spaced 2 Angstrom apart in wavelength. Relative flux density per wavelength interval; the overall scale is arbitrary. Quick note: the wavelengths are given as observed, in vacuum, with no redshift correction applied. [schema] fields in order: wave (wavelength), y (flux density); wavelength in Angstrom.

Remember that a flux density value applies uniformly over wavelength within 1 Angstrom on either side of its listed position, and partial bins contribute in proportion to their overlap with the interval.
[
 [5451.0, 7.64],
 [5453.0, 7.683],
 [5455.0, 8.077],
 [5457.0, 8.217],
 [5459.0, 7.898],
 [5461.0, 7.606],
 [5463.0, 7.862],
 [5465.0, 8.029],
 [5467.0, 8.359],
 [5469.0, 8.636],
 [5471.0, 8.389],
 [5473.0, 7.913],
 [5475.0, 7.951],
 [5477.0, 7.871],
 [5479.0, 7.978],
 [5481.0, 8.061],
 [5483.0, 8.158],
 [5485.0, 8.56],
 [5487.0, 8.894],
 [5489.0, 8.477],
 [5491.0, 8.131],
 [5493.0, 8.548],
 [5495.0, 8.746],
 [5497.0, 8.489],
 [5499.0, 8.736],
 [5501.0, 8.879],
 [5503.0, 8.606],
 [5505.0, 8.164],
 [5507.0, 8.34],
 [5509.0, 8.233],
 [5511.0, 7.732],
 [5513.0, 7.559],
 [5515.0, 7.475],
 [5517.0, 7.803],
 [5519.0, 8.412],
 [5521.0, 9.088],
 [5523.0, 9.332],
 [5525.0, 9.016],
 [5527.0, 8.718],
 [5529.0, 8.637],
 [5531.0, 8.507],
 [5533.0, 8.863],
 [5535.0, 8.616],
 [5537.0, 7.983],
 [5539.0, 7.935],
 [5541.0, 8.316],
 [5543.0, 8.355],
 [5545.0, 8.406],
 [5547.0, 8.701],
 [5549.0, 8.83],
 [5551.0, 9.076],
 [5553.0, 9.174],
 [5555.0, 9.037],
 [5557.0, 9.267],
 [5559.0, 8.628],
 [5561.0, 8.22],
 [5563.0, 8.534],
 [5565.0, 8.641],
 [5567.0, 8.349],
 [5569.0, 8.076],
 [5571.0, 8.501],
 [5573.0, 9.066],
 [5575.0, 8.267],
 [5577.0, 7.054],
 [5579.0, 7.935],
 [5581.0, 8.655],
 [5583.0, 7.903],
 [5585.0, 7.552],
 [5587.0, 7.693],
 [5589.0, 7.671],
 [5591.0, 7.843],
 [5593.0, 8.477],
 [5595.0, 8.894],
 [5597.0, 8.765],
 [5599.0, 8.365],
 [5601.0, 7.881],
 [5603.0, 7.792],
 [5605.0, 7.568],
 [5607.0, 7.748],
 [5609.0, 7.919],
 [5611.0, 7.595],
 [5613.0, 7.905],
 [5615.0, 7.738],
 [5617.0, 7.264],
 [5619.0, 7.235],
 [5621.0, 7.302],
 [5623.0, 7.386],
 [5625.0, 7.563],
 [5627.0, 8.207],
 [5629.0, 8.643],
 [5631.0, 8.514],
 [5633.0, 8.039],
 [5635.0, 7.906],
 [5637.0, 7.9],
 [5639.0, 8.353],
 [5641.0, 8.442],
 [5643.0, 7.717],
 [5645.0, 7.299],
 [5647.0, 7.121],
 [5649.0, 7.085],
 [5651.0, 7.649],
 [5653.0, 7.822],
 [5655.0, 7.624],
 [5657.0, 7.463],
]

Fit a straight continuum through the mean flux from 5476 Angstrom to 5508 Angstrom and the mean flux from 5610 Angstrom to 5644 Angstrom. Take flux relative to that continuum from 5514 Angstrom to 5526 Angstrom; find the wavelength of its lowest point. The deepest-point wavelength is 5515.0 Angstrom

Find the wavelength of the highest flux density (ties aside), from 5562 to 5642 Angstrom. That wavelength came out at 5573.0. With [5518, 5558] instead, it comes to 5523.0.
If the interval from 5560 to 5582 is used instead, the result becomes 5573.0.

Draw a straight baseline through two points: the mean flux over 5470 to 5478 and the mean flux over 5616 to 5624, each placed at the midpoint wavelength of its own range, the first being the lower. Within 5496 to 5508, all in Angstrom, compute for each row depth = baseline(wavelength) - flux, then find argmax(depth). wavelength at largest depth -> 5505.0 Angstrom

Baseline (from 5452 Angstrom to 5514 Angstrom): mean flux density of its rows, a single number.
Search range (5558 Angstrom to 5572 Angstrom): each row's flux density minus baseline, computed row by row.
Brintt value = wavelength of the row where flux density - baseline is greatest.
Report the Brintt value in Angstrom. 5565.0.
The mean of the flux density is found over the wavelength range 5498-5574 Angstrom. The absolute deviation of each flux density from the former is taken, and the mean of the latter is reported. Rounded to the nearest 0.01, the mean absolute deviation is 0.37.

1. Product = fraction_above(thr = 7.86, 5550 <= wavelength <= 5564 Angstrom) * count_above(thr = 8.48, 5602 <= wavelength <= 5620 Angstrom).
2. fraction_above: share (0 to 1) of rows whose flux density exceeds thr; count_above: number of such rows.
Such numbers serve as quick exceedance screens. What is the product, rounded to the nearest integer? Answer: 0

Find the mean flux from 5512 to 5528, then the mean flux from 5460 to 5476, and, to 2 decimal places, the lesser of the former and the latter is 8.09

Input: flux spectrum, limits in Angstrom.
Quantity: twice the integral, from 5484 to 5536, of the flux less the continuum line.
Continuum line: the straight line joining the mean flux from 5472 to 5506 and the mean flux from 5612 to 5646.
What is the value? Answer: 21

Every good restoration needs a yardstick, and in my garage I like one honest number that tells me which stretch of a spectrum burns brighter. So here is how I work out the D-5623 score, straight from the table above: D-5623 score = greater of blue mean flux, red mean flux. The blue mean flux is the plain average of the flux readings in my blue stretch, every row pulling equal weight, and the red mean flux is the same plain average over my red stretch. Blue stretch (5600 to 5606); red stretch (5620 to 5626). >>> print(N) 7.75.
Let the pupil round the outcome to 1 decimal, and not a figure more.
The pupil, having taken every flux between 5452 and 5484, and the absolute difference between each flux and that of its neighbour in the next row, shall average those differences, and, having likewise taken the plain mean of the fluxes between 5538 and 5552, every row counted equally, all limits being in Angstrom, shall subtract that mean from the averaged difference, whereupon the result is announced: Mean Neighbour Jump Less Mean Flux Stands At -8.3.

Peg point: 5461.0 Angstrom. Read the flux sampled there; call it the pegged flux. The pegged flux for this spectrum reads 7.606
